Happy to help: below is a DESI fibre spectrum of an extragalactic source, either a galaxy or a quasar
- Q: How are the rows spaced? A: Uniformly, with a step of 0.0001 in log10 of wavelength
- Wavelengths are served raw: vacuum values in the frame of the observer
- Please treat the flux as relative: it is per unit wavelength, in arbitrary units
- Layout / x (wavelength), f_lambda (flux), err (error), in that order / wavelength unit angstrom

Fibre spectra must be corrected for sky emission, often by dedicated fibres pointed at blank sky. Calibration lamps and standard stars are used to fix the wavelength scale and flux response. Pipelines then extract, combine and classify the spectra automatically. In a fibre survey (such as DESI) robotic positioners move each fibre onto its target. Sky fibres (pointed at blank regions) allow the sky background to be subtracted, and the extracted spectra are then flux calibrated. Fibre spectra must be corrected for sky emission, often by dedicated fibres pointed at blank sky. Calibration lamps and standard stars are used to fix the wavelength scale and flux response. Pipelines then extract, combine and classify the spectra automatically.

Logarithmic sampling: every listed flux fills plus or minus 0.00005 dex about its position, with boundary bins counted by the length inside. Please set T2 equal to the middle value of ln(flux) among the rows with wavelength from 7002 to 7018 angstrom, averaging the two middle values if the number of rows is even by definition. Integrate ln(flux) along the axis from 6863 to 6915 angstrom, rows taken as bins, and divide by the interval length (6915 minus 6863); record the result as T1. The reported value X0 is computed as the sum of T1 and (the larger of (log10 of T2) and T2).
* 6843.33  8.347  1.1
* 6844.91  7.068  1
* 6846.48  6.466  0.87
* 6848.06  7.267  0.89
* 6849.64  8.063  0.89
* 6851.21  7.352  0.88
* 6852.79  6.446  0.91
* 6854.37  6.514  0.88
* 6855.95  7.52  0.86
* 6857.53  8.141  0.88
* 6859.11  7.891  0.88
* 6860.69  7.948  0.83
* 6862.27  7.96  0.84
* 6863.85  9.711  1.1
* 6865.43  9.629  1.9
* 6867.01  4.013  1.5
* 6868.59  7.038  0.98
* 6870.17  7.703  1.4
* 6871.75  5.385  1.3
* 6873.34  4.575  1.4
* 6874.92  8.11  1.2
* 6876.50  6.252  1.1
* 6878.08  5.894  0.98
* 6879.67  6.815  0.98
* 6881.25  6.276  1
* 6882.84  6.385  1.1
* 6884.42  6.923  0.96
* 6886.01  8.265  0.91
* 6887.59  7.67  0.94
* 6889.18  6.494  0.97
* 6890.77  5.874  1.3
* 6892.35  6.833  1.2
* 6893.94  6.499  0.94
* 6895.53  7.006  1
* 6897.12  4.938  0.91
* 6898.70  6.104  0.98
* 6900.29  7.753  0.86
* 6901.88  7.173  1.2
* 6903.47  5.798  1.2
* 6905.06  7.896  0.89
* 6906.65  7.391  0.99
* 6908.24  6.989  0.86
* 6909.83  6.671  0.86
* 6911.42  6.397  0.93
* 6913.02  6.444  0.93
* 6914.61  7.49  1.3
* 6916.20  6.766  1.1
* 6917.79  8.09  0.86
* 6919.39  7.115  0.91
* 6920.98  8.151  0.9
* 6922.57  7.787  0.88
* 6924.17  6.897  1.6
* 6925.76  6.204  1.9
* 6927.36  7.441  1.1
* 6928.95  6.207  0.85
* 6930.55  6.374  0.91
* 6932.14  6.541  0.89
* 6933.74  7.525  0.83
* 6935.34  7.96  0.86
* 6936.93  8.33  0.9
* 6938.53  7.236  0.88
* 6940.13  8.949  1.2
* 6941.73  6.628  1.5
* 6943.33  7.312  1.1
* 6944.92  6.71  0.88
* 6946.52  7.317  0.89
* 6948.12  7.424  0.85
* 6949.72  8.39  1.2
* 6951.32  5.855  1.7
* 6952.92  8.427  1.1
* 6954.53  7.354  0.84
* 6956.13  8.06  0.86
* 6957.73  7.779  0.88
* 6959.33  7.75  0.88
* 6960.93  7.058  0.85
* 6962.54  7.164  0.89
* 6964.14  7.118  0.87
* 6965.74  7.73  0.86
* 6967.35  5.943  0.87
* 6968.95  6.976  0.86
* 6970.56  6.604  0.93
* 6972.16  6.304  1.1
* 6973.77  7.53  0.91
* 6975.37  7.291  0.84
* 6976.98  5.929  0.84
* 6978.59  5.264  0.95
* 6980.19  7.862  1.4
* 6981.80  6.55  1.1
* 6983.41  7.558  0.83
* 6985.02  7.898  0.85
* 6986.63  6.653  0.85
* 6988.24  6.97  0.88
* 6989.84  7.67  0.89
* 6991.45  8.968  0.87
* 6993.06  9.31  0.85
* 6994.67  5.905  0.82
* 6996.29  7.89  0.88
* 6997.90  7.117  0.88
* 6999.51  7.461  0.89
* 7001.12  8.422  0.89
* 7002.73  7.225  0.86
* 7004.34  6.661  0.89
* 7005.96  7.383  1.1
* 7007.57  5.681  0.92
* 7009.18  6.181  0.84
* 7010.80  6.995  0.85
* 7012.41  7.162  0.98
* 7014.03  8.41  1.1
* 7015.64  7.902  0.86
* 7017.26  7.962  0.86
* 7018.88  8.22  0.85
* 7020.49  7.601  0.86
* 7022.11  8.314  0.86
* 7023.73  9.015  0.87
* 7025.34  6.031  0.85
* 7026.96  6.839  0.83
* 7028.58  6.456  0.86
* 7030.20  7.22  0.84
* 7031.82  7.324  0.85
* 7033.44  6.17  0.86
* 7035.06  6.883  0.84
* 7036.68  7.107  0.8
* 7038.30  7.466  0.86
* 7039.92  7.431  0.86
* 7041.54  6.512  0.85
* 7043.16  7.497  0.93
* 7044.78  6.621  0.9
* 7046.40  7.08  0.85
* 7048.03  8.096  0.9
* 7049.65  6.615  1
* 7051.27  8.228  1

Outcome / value 3.87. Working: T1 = 1.90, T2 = 1.97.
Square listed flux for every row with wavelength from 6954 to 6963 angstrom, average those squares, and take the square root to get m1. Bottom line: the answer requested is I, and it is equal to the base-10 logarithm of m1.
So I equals 0.8771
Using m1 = 7.54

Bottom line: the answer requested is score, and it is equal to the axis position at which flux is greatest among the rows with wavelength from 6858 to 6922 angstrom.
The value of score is 6863.85 angstrom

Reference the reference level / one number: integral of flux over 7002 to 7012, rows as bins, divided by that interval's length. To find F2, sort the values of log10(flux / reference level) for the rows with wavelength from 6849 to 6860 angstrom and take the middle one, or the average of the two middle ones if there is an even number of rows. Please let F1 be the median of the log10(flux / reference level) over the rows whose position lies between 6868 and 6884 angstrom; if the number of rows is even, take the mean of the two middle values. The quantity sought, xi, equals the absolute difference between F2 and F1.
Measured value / 0.075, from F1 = -0.025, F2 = 0.050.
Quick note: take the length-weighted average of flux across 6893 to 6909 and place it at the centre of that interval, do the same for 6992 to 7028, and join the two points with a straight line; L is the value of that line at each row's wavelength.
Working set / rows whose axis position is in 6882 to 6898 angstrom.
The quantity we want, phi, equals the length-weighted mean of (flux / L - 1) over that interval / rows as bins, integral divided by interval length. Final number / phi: 0.00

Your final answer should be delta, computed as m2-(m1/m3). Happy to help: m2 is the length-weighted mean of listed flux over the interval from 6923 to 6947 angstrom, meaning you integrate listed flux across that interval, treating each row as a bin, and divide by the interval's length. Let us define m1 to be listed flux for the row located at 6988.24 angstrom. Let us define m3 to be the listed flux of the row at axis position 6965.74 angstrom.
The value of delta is 6.3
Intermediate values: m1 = 6.97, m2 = 7.2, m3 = 7.73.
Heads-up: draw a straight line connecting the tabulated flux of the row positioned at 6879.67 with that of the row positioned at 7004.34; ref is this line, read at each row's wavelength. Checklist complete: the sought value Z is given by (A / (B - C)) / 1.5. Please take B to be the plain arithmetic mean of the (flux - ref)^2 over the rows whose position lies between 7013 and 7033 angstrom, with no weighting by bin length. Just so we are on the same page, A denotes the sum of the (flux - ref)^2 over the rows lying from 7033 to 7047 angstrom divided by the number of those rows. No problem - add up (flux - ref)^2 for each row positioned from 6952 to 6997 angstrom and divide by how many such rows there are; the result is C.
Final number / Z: 0.5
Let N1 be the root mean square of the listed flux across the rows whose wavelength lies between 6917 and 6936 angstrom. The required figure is 7.2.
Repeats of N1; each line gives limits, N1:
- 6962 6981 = 6.9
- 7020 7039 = 7.2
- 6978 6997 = 7.5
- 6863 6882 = 7.0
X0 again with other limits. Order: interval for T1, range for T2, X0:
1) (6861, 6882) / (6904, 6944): 3.88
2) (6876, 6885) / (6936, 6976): 3.85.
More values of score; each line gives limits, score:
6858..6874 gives 6863.85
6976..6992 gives 6991.45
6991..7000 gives 6993.06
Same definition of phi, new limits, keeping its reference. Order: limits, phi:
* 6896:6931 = 0.01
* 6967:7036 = -0.02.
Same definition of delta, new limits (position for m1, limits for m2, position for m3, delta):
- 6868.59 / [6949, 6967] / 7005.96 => 6.5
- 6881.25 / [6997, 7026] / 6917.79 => 6.7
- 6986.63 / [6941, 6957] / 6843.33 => 6.6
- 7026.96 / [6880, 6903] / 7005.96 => 5.8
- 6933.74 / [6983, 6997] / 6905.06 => 6.7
